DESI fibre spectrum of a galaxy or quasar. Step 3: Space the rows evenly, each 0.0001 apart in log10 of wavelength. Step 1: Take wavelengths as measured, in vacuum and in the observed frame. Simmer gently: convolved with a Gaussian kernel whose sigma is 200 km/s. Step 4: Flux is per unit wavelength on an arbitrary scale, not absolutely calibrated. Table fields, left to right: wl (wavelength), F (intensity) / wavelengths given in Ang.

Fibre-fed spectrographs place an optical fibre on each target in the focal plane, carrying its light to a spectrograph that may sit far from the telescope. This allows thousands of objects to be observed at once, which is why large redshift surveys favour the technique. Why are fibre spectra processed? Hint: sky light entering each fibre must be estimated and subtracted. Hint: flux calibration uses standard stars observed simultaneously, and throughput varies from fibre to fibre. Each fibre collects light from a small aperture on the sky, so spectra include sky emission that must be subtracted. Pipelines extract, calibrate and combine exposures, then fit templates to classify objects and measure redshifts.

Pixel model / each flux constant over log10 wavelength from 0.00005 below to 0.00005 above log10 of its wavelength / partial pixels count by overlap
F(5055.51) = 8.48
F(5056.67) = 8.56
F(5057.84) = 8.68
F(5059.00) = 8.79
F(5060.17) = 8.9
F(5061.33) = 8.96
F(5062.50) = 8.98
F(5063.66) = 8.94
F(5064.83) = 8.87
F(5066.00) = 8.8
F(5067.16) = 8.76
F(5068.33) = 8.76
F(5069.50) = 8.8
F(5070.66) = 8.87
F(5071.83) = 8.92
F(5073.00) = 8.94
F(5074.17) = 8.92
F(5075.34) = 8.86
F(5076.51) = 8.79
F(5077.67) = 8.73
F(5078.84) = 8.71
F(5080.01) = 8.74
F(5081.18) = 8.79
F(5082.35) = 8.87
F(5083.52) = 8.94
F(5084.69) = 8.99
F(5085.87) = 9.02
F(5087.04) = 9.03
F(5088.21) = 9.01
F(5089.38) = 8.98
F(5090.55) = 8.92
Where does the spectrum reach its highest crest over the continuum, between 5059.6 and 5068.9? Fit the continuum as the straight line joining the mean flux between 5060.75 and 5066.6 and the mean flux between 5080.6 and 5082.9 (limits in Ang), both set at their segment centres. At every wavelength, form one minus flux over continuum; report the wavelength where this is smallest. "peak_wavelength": 5062.50 Ang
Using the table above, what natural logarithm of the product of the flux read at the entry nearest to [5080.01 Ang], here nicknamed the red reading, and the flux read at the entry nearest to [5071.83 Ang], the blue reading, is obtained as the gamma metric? 4.36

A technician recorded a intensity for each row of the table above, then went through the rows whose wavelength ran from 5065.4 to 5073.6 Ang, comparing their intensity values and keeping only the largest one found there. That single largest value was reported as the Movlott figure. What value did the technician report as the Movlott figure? 8.94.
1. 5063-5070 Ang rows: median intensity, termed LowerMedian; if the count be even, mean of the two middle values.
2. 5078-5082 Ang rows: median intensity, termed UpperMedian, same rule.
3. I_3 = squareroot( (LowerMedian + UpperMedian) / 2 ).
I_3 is 2.96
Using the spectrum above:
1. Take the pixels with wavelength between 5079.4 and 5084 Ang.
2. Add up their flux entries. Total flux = 35.3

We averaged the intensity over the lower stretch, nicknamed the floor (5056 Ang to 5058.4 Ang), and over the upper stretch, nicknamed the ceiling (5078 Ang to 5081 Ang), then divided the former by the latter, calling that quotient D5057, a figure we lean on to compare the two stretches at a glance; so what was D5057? 0.99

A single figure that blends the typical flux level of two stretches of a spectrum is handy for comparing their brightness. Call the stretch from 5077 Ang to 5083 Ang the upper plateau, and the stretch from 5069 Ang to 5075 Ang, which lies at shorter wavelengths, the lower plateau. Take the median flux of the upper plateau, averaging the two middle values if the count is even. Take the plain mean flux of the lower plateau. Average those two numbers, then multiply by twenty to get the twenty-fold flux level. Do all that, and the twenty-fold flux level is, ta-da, 176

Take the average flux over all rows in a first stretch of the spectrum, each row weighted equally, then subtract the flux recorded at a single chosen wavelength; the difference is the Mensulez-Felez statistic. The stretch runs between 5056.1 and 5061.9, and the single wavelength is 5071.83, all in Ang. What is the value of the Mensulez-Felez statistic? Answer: -0.14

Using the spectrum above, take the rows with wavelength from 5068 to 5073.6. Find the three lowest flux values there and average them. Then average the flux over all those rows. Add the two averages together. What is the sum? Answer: 17.67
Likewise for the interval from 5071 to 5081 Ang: 17.55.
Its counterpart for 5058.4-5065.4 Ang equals 17.76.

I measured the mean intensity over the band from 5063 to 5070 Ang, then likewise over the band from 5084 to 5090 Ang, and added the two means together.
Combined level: 17.8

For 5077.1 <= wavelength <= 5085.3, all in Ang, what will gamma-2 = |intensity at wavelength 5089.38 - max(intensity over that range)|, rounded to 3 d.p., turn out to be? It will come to 0.010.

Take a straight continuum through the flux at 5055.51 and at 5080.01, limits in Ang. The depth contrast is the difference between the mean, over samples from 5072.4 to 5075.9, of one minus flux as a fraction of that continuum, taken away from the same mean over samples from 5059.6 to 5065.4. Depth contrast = -0.018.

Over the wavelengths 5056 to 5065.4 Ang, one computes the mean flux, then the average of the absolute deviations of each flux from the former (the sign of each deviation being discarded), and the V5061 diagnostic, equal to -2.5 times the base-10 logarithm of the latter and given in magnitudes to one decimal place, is 2.3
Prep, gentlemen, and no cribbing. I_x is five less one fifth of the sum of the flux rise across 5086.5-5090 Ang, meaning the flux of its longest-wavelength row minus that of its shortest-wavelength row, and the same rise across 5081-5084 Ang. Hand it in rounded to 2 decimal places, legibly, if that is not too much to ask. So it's 4.98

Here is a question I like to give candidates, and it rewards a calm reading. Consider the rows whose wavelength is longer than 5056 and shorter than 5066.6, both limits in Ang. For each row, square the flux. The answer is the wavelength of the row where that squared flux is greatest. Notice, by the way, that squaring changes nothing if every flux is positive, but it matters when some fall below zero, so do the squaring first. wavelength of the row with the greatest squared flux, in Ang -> 5062.50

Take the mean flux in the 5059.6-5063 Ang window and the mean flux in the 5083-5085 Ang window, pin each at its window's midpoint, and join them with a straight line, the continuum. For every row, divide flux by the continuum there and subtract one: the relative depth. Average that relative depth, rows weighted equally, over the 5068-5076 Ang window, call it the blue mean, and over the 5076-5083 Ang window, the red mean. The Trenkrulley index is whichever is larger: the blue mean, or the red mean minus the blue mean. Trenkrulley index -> -0.010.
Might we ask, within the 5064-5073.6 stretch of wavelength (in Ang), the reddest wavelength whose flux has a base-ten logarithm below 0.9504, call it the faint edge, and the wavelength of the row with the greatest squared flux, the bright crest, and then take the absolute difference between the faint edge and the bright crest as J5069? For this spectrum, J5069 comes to 1.2 Ang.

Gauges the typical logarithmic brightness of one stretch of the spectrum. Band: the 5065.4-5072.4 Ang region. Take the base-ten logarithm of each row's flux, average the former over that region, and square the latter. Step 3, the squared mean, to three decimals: 0.894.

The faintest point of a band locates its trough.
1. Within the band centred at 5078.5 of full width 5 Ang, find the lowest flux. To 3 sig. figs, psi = 8.71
